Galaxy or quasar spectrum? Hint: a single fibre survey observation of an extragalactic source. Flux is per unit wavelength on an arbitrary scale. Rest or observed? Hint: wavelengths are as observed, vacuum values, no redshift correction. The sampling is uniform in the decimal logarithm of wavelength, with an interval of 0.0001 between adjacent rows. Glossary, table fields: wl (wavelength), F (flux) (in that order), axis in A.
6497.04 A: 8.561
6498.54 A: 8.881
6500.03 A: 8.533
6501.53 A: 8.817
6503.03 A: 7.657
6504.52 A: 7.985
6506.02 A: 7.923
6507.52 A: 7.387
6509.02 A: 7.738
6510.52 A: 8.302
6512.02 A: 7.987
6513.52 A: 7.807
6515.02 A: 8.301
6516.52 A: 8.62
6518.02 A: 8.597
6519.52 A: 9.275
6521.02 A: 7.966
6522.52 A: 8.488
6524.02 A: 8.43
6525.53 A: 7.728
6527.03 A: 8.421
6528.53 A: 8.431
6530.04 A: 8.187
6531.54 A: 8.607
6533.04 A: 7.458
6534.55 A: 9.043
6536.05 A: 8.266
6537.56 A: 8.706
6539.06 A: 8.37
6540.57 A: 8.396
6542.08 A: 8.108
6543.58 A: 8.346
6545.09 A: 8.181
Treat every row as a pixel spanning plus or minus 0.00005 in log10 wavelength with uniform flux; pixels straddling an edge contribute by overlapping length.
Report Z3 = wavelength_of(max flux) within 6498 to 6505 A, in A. 6498.54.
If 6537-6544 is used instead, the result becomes 6537.56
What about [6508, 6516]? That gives 6510.52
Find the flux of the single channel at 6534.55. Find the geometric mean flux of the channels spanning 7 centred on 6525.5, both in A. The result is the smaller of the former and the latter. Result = 8.29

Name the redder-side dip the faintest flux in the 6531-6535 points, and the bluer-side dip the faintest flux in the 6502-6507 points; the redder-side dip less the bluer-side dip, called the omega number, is -0.2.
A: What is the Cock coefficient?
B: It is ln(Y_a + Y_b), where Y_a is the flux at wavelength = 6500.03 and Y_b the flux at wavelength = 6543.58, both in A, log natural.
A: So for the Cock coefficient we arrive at 2.83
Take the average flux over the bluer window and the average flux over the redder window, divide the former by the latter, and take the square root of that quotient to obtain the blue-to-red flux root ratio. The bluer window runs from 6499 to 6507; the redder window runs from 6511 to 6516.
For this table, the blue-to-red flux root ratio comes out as 1.01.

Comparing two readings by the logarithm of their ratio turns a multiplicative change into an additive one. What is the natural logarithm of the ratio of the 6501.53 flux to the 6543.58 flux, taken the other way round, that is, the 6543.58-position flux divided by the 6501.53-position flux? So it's -0.055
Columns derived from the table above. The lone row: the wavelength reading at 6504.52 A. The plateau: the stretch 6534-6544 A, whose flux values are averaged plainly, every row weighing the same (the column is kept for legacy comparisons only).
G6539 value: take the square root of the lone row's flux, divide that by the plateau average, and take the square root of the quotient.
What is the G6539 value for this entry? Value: 0.578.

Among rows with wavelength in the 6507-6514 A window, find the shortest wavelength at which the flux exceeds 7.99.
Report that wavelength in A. 6510.52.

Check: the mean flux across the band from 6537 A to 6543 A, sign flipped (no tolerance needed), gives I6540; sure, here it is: -8.39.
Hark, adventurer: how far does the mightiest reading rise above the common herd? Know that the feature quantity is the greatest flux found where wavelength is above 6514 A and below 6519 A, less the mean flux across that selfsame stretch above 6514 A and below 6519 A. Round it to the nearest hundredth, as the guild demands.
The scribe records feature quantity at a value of 0.11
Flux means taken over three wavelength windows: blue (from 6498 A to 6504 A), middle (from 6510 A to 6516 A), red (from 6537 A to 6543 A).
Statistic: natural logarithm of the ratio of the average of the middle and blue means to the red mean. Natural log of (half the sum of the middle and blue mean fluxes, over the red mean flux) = -0.0131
